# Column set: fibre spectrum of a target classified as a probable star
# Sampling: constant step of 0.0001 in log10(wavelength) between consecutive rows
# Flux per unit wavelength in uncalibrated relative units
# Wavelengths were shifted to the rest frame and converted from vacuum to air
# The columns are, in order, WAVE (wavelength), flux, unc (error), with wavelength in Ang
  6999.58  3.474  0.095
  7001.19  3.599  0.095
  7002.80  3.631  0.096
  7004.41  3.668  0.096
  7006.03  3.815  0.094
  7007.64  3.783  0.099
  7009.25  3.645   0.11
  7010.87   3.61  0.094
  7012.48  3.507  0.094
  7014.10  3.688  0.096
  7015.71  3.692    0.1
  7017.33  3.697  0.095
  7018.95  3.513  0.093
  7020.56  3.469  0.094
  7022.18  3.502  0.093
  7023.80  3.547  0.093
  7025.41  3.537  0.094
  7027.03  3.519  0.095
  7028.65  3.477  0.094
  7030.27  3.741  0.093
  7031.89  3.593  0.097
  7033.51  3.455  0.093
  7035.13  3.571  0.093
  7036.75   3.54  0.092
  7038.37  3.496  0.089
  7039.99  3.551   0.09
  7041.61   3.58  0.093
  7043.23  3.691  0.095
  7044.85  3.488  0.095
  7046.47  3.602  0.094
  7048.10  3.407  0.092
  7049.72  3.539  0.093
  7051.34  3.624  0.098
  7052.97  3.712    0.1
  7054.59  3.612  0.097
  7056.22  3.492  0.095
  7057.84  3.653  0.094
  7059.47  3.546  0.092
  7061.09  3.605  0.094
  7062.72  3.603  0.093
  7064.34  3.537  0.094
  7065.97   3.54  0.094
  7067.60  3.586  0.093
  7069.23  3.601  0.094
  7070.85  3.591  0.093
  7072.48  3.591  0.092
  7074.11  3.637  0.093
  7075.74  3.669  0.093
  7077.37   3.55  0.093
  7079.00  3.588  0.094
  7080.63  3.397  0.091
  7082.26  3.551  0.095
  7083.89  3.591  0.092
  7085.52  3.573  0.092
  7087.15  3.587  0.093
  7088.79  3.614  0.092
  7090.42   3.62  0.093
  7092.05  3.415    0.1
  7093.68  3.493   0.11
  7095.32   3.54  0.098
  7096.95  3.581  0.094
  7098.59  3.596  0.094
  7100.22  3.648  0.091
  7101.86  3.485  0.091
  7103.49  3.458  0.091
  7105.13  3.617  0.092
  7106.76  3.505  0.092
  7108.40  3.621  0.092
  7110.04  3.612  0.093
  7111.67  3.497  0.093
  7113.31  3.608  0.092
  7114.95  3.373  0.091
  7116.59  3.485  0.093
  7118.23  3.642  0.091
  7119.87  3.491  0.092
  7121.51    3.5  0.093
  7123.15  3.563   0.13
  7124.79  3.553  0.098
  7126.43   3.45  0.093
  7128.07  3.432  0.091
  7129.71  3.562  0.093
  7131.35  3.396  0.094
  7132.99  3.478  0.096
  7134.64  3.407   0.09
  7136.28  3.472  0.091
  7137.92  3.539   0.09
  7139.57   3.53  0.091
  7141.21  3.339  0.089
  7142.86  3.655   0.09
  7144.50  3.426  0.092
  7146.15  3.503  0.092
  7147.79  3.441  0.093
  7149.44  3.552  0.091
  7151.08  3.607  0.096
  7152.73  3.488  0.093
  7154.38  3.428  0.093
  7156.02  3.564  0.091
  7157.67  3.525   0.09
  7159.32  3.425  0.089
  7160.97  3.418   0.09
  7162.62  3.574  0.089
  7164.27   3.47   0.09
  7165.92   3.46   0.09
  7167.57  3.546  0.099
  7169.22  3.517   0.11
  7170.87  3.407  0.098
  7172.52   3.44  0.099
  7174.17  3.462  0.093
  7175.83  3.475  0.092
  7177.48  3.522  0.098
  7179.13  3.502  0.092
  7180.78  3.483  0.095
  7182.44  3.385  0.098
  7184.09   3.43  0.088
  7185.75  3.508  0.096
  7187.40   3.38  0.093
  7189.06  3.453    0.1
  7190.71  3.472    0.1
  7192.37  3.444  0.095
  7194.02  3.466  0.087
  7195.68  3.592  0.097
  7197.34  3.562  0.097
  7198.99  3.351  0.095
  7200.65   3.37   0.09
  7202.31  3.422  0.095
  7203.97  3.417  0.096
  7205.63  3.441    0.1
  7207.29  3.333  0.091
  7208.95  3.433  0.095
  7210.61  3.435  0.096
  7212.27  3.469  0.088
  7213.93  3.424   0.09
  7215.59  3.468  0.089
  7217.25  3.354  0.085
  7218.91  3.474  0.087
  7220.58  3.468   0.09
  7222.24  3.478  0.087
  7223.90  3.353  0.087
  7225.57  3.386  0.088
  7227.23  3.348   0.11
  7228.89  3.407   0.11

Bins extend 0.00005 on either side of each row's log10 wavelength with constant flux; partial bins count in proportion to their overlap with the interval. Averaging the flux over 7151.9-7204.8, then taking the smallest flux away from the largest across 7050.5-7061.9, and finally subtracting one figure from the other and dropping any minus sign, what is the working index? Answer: 3.25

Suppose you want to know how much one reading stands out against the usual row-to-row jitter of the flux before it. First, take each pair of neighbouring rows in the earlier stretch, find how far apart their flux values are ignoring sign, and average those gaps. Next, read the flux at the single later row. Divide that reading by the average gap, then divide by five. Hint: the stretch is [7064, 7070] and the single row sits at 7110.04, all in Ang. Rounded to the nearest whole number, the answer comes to 34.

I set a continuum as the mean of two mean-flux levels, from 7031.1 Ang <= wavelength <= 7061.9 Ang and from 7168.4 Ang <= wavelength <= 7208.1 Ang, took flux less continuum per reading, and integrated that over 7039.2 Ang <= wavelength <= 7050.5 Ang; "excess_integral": 0.5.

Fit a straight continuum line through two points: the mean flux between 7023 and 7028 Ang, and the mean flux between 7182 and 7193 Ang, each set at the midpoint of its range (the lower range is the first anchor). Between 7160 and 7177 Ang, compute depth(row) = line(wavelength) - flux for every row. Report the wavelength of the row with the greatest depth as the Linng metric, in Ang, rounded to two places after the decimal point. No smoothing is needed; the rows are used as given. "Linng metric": 7170.87 Ang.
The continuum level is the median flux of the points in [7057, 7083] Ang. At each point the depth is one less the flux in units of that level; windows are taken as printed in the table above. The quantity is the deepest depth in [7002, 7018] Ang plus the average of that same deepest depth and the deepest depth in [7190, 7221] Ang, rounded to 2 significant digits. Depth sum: 0.070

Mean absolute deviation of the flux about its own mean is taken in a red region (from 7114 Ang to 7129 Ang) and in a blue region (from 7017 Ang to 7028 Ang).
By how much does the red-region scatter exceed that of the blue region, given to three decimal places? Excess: 0.012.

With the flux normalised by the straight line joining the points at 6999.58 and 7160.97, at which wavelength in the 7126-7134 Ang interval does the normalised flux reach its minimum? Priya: 7131.35 Ang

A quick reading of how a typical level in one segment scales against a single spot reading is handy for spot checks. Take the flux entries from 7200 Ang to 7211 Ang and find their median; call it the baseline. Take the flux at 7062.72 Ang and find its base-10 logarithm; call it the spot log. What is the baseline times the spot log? 1.90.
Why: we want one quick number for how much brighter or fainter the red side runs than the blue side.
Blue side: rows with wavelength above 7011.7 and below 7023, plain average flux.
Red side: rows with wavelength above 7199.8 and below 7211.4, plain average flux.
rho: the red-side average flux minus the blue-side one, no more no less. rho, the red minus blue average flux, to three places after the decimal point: -0.174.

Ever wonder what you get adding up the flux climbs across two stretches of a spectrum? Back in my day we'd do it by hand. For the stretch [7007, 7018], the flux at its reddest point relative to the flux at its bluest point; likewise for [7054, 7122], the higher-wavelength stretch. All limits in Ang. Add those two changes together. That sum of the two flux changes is -0.20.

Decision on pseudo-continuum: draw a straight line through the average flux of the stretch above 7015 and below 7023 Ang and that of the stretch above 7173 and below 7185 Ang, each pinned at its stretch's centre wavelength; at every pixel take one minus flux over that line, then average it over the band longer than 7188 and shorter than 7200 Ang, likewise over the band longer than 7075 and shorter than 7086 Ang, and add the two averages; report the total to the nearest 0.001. -0.014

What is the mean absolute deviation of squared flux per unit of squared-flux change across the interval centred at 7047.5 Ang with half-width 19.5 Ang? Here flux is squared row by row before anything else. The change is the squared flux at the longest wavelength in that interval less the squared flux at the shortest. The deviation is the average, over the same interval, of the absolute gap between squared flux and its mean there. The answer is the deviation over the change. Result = 1.0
